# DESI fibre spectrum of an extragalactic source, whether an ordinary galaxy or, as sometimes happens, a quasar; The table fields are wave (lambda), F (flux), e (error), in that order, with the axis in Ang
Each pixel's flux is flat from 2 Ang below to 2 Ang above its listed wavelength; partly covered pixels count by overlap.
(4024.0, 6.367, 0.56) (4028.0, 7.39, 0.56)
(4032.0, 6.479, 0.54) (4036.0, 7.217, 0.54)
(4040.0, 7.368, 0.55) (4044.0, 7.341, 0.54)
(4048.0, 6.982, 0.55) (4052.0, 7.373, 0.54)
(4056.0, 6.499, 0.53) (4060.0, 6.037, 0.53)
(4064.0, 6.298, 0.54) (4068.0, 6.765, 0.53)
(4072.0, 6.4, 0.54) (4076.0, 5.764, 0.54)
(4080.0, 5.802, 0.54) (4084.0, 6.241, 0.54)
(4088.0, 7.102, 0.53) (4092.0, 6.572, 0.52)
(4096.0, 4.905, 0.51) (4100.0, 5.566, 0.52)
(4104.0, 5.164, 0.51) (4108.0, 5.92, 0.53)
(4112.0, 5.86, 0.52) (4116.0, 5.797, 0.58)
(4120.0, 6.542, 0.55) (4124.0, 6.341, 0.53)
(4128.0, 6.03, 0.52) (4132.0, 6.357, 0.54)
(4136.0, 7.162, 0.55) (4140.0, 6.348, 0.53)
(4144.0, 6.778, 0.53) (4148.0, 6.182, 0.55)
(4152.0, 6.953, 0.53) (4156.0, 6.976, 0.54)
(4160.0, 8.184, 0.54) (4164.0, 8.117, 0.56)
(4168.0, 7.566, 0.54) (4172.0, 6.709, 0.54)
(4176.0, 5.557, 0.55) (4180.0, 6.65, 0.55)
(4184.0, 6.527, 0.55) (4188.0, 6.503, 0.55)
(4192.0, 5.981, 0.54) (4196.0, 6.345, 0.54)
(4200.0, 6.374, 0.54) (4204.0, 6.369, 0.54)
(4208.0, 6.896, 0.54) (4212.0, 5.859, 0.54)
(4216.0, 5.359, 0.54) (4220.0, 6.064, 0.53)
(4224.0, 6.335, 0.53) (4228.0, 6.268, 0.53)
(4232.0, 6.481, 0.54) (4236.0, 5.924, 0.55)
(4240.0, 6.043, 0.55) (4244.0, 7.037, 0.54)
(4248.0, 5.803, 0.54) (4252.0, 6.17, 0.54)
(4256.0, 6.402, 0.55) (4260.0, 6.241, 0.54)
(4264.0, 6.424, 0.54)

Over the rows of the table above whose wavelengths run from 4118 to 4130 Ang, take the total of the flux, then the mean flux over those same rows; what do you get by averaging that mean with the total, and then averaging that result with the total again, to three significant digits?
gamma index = 15.8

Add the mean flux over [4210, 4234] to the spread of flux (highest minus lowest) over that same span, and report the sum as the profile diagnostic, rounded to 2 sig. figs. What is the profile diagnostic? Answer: 7.2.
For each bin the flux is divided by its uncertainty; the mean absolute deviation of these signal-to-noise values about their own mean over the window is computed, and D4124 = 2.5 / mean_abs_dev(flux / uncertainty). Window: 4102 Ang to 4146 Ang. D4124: 3.6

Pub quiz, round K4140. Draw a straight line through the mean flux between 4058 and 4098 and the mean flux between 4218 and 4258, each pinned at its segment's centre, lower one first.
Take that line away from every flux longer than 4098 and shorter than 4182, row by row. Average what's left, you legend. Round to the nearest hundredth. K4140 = 0.30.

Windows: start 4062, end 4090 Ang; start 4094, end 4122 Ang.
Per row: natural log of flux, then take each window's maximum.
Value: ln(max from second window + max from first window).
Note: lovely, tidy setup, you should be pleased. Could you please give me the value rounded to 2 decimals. 1.35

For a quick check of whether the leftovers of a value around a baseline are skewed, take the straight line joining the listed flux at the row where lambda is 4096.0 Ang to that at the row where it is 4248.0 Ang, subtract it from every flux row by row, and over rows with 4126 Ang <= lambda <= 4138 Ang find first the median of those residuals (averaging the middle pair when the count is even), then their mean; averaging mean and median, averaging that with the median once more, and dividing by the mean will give 0.91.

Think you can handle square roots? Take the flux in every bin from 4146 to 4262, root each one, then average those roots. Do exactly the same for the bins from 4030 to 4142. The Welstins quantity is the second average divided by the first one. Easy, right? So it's 0.99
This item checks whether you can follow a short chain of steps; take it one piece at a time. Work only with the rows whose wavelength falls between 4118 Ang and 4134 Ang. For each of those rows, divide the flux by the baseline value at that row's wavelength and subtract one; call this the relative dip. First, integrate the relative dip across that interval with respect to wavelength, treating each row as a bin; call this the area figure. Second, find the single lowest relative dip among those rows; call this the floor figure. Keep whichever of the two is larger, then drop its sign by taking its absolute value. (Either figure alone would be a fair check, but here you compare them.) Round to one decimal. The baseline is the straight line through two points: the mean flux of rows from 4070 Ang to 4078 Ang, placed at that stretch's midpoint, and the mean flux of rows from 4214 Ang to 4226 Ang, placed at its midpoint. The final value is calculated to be 0.8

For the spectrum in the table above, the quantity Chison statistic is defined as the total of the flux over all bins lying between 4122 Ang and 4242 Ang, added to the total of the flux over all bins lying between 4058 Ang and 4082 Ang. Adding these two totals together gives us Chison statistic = 232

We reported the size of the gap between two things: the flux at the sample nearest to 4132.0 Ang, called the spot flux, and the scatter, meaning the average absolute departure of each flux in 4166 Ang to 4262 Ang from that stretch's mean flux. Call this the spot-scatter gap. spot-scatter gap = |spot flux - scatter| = 6.0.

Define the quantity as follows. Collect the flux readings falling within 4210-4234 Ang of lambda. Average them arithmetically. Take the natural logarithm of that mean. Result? 1.80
